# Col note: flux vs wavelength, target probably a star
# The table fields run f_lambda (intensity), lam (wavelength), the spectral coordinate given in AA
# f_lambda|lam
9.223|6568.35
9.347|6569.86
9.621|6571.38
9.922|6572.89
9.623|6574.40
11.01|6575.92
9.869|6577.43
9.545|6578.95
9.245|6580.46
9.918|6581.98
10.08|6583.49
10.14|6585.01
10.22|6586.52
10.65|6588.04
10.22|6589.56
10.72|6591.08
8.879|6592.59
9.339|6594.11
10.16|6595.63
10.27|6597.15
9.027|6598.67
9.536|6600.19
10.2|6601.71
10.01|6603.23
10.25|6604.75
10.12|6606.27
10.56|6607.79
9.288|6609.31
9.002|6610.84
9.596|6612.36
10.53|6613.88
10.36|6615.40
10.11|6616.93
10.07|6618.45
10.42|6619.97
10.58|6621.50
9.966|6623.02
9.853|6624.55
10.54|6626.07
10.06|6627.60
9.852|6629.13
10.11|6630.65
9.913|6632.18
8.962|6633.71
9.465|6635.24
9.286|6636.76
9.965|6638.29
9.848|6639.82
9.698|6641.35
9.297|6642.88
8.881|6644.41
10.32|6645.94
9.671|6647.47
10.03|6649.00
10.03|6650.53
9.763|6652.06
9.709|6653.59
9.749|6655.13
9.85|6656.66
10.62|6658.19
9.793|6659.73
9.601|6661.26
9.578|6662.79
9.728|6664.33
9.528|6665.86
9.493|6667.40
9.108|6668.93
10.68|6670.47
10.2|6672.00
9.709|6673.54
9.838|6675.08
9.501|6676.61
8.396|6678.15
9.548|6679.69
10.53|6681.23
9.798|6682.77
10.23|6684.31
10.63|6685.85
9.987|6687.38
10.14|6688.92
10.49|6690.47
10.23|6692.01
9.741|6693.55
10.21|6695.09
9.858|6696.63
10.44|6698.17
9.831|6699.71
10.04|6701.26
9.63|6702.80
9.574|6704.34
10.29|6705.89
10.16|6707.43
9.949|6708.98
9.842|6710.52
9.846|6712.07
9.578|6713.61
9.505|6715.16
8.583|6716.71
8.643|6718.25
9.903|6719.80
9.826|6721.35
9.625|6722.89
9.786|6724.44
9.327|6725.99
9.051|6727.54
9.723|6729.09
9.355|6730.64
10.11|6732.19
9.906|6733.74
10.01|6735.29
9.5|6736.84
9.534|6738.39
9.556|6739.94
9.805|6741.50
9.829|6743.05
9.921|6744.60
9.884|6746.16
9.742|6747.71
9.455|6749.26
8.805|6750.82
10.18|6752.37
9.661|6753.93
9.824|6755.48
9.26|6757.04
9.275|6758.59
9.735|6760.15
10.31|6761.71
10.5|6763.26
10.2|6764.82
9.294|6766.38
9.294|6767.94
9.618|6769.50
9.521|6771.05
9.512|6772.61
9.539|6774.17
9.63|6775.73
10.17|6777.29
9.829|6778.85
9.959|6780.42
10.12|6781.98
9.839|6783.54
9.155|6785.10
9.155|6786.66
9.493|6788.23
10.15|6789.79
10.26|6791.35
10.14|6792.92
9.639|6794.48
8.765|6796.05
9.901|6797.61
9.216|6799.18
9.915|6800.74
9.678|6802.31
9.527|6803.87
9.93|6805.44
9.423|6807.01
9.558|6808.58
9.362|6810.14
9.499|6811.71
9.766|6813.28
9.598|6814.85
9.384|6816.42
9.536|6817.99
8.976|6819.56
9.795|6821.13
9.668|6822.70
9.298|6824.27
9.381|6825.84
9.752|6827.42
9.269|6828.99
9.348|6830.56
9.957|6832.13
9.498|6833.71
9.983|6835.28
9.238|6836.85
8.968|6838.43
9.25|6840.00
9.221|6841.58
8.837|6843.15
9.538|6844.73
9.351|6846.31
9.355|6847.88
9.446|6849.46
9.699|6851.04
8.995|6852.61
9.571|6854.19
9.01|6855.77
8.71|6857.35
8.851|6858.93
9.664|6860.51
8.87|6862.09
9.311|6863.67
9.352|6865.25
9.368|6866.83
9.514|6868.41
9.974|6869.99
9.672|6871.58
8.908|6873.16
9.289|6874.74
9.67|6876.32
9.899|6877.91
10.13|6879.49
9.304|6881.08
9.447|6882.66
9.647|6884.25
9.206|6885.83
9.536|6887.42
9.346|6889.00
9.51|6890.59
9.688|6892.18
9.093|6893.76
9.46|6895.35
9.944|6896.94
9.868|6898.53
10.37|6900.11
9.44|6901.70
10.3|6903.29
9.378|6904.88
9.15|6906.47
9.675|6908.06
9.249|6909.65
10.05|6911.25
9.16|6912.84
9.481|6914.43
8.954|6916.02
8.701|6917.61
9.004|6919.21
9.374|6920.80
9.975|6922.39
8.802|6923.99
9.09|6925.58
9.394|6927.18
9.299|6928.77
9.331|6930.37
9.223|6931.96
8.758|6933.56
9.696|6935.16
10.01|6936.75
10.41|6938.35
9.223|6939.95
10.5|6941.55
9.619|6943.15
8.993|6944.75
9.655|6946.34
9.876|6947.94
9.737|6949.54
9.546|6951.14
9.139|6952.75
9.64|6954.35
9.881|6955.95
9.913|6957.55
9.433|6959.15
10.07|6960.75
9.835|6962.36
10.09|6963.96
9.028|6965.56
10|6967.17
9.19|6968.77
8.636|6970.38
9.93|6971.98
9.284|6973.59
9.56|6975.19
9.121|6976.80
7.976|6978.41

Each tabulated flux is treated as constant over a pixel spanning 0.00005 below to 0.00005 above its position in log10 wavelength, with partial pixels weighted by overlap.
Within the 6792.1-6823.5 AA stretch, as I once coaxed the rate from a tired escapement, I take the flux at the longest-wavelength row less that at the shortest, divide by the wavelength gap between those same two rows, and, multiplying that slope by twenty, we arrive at -0.3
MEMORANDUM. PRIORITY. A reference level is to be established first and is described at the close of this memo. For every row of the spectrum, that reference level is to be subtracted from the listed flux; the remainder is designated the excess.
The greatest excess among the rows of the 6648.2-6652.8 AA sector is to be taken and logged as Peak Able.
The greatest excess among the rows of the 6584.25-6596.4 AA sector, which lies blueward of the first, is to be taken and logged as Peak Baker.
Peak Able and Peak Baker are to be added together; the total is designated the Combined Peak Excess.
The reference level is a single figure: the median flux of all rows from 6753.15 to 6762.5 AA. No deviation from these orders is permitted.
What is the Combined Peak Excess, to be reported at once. 1.4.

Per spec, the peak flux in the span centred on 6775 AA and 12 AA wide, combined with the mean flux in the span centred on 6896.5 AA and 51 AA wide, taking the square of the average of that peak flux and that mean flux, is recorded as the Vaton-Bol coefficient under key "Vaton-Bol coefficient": 97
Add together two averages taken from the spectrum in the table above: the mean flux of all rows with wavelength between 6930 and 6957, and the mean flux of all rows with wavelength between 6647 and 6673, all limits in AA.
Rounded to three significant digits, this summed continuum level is 19.4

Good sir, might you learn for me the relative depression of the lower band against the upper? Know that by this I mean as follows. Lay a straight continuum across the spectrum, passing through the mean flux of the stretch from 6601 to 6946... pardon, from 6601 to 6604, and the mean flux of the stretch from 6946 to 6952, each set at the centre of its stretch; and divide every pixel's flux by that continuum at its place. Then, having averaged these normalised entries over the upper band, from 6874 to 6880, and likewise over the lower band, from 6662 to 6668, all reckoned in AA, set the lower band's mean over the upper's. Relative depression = 0.96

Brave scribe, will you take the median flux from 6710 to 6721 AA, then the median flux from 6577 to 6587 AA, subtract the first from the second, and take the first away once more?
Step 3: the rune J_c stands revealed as -9.2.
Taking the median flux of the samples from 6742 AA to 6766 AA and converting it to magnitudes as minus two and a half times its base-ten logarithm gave -2.48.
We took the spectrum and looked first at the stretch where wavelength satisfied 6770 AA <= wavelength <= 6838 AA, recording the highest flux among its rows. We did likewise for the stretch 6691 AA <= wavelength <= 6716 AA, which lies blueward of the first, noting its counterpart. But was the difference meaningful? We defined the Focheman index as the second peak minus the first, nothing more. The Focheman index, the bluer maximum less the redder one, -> 0.2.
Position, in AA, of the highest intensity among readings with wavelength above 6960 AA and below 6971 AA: 6963.96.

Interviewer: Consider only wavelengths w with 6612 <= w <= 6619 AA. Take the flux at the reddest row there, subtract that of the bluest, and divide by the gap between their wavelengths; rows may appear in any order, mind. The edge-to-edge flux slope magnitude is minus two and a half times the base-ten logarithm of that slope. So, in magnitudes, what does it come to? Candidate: 2.77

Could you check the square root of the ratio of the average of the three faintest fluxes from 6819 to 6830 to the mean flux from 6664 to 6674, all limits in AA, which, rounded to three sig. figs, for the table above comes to 0.969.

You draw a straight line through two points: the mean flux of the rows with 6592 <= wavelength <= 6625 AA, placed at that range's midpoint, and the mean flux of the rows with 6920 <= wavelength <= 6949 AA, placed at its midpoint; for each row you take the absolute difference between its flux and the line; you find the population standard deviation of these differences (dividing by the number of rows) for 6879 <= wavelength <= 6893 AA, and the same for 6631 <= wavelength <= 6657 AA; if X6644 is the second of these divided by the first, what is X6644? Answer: 1.9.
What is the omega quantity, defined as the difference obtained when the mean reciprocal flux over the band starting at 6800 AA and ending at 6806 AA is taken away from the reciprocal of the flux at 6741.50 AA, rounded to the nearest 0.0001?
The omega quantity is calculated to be -0.0005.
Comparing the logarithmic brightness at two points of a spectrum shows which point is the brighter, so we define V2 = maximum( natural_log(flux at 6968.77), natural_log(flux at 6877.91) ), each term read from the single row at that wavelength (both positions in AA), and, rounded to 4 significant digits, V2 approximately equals 2.292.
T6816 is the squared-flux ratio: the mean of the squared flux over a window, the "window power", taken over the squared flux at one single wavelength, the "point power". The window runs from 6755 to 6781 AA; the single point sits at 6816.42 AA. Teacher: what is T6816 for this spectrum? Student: 1.08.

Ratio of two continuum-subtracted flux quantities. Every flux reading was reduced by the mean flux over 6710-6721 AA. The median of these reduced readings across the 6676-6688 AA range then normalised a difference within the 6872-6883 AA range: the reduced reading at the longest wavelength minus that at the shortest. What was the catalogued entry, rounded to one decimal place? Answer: 1.1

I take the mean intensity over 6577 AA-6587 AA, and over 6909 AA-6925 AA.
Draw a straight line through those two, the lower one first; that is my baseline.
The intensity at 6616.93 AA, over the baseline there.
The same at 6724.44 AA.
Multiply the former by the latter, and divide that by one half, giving 2.10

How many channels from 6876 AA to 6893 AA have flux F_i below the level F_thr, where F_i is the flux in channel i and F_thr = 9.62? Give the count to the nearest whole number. 6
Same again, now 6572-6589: 2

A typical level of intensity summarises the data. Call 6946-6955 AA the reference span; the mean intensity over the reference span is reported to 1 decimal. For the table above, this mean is 9.6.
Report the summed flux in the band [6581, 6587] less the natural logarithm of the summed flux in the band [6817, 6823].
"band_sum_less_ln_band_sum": 36.7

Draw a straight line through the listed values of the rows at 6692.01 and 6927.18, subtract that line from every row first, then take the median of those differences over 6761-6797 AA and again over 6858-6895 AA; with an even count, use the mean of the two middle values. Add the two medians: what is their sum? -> -0.33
